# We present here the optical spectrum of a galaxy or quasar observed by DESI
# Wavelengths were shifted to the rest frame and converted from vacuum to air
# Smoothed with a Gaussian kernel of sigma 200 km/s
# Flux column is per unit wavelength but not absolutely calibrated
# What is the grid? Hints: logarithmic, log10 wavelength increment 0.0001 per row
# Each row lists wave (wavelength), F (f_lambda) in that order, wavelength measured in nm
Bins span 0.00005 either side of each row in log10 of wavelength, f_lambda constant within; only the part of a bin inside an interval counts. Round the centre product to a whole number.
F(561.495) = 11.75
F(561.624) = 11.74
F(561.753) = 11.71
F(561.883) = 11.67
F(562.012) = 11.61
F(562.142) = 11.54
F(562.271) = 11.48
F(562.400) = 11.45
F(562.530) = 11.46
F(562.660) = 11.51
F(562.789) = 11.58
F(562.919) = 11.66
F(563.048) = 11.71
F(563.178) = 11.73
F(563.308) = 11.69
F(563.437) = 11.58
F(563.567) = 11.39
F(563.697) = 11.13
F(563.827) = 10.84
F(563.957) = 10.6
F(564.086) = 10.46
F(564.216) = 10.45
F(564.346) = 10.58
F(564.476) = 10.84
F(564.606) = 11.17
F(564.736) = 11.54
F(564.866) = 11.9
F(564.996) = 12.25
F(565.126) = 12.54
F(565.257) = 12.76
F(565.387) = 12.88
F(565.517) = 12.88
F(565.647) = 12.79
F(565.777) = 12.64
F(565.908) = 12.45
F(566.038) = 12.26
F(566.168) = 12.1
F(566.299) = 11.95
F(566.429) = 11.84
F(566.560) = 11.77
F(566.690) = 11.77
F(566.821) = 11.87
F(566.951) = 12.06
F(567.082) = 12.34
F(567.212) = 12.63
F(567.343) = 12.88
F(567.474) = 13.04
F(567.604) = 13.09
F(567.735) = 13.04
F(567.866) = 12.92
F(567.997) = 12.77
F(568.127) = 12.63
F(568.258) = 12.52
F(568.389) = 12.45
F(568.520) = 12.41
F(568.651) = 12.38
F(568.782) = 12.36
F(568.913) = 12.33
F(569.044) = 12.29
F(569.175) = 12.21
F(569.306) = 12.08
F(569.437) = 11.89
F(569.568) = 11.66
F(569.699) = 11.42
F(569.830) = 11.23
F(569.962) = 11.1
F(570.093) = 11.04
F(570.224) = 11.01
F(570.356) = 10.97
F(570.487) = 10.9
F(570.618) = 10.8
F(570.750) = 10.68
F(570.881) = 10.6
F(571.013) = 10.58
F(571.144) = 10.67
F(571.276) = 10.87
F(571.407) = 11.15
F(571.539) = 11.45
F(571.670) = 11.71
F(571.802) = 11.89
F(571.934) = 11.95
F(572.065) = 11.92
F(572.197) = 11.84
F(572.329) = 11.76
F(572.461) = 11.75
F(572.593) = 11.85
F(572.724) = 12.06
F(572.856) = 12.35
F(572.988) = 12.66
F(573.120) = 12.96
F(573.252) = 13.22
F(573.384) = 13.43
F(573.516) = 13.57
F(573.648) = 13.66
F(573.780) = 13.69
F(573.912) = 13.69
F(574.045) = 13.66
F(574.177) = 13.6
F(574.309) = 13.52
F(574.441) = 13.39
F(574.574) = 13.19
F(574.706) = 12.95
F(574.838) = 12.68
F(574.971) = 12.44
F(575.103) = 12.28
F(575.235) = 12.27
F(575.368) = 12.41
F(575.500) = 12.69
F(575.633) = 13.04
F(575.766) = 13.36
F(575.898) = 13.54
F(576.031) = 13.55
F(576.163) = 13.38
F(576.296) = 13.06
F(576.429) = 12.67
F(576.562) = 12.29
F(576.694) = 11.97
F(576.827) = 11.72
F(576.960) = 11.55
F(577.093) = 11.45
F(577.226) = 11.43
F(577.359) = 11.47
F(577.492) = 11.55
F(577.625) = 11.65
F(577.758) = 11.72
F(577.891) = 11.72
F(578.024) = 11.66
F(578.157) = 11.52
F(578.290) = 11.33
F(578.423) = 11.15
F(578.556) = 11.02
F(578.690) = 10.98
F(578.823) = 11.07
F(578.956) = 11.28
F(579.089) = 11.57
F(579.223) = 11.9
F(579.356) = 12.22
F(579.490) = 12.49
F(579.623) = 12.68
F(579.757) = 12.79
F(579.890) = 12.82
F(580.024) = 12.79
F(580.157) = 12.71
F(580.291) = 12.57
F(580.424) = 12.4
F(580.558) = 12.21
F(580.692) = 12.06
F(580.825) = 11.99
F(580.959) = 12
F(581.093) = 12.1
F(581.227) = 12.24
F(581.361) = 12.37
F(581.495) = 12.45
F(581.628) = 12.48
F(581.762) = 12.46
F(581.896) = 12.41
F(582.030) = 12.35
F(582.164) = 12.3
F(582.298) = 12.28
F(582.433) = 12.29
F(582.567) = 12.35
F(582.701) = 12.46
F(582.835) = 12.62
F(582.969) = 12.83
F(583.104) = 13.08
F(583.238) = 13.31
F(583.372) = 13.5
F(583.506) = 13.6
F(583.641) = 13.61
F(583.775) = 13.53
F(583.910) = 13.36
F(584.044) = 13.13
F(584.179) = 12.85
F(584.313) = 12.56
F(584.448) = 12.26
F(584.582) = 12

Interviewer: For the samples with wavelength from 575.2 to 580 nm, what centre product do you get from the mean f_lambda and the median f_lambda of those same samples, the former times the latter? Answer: 143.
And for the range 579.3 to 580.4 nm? 160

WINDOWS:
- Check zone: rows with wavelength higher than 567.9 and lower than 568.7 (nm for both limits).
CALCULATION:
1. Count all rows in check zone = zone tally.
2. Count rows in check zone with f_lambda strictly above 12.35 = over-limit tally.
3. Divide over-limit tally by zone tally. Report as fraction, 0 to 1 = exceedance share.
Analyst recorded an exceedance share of 1.0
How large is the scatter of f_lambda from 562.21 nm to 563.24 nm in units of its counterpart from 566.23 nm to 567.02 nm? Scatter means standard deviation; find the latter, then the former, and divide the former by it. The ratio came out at 1.0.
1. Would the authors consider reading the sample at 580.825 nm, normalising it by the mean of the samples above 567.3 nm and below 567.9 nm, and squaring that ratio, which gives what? 0.85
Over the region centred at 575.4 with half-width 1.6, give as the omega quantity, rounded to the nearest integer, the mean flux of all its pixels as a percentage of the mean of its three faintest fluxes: 110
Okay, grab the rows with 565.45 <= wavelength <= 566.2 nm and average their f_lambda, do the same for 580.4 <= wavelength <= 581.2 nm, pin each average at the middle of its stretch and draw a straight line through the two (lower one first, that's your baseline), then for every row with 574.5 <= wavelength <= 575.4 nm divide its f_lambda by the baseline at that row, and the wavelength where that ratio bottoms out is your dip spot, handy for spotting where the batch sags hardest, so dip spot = 575.235 nm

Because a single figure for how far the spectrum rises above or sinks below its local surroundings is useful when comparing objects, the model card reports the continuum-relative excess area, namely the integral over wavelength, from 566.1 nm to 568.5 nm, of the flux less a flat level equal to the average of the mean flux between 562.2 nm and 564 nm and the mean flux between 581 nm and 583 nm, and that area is 1.2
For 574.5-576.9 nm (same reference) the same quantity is 2.0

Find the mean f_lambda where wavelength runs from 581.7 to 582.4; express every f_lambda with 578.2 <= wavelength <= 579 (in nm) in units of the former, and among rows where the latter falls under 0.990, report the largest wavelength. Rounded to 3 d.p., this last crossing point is 578.956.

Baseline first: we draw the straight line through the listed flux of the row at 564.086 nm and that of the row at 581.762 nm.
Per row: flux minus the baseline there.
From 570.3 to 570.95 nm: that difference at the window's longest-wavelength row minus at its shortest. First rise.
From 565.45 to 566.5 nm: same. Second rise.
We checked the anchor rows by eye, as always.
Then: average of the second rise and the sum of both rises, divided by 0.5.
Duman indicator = -2.7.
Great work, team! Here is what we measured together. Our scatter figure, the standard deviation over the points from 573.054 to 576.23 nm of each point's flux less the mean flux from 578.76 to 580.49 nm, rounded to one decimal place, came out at 0.5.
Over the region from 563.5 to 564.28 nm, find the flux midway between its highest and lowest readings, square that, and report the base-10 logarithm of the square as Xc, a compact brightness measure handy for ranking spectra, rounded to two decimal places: 2.08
